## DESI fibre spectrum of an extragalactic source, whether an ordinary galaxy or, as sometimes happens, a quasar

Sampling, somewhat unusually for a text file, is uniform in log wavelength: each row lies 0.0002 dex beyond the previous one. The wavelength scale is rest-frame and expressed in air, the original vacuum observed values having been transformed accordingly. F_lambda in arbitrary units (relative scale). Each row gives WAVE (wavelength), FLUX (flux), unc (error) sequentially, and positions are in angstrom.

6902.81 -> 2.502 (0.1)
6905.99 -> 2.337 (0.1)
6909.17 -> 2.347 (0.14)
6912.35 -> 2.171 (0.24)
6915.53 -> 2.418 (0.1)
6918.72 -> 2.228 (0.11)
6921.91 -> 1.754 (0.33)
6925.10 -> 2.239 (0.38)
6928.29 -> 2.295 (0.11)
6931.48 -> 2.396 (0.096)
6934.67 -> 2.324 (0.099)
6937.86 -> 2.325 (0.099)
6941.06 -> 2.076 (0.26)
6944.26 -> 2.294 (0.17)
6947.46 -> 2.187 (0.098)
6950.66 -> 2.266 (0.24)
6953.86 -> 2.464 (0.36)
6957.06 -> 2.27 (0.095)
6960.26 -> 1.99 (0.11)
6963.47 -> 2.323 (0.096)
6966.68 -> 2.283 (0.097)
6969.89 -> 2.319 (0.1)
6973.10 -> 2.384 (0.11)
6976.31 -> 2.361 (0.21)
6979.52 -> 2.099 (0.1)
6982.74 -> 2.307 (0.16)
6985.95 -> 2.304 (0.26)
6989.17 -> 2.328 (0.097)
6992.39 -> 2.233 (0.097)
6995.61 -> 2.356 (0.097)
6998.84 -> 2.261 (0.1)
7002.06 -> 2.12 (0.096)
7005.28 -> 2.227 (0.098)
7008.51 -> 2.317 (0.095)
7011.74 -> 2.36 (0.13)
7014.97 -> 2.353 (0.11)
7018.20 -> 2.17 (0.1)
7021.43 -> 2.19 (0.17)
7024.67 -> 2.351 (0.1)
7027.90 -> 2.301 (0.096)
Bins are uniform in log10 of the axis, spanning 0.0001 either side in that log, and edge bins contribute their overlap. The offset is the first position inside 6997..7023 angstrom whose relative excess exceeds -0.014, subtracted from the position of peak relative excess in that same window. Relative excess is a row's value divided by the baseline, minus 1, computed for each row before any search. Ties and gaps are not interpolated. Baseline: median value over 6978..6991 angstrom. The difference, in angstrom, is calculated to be 3.2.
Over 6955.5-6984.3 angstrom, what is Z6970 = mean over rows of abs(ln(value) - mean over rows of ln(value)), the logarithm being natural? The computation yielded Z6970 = 0.044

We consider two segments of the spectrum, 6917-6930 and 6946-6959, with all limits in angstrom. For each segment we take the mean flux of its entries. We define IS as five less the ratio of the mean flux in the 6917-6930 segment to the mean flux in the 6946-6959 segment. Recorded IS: 4.07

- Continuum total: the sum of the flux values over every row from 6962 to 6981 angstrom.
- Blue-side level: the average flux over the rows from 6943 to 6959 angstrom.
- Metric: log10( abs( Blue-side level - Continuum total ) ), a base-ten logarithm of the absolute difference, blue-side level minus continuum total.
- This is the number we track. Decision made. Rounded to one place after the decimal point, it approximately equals 1.1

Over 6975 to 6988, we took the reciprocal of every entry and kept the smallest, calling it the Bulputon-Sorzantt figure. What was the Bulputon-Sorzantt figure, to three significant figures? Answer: 0.424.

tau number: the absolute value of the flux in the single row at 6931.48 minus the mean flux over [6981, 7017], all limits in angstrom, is 0.11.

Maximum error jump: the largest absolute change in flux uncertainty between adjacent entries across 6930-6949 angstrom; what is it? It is 0.16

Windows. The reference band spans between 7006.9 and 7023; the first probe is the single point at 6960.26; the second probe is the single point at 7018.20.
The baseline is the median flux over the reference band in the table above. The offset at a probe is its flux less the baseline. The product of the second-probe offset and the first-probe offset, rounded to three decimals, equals 0.048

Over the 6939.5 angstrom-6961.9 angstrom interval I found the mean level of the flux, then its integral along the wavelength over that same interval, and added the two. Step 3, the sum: 52.0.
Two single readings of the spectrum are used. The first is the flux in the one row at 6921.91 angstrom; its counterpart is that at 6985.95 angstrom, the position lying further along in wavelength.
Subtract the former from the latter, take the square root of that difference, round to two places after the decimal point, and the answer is 0.74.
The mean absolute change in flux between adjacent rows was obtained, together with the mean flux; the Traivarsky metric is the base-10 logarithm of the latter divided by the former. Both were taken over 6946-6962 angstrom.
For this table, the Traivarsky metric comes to 1.1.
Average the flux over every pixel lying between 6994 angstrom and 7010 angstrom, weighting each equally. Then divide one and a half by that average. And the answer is 0.665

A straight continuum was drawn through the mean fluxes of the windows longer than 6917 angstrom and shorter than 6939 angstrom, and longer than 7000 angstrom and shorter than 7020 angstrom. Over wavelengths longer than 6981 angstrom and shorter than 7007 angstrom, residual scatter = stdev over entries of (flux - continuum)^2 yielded 0.006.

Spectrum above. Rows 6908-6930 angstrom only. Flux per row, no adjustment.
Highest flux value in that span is 2.418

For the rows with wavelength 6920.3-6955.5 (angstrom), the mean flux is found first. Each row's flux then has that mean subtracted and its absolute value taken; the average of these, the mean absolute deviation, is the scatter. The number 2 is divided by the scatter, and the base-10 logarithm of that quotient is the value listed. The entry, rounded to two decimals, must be 1.20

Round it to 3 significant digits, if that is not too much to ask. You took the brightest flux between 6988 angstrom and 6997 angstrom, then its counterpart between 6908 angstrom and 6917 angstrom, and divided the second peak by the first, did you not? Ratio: 1.03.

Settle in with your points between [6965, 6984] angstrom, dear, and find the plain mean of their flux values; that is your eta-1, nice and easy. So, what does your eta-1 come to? 2.29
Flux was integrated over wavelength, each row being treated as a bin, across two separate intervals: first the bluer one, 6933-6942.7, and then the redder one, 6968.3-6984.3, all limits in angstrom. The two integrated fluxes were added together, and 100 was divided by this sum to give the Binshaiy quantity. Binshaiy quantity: 1.71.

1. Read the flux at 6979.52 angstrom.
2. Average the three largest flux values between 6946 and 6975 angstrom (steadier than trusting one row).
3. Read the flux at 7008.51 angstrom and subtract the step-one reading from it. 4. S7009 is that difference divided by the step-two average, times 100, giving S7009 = 9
